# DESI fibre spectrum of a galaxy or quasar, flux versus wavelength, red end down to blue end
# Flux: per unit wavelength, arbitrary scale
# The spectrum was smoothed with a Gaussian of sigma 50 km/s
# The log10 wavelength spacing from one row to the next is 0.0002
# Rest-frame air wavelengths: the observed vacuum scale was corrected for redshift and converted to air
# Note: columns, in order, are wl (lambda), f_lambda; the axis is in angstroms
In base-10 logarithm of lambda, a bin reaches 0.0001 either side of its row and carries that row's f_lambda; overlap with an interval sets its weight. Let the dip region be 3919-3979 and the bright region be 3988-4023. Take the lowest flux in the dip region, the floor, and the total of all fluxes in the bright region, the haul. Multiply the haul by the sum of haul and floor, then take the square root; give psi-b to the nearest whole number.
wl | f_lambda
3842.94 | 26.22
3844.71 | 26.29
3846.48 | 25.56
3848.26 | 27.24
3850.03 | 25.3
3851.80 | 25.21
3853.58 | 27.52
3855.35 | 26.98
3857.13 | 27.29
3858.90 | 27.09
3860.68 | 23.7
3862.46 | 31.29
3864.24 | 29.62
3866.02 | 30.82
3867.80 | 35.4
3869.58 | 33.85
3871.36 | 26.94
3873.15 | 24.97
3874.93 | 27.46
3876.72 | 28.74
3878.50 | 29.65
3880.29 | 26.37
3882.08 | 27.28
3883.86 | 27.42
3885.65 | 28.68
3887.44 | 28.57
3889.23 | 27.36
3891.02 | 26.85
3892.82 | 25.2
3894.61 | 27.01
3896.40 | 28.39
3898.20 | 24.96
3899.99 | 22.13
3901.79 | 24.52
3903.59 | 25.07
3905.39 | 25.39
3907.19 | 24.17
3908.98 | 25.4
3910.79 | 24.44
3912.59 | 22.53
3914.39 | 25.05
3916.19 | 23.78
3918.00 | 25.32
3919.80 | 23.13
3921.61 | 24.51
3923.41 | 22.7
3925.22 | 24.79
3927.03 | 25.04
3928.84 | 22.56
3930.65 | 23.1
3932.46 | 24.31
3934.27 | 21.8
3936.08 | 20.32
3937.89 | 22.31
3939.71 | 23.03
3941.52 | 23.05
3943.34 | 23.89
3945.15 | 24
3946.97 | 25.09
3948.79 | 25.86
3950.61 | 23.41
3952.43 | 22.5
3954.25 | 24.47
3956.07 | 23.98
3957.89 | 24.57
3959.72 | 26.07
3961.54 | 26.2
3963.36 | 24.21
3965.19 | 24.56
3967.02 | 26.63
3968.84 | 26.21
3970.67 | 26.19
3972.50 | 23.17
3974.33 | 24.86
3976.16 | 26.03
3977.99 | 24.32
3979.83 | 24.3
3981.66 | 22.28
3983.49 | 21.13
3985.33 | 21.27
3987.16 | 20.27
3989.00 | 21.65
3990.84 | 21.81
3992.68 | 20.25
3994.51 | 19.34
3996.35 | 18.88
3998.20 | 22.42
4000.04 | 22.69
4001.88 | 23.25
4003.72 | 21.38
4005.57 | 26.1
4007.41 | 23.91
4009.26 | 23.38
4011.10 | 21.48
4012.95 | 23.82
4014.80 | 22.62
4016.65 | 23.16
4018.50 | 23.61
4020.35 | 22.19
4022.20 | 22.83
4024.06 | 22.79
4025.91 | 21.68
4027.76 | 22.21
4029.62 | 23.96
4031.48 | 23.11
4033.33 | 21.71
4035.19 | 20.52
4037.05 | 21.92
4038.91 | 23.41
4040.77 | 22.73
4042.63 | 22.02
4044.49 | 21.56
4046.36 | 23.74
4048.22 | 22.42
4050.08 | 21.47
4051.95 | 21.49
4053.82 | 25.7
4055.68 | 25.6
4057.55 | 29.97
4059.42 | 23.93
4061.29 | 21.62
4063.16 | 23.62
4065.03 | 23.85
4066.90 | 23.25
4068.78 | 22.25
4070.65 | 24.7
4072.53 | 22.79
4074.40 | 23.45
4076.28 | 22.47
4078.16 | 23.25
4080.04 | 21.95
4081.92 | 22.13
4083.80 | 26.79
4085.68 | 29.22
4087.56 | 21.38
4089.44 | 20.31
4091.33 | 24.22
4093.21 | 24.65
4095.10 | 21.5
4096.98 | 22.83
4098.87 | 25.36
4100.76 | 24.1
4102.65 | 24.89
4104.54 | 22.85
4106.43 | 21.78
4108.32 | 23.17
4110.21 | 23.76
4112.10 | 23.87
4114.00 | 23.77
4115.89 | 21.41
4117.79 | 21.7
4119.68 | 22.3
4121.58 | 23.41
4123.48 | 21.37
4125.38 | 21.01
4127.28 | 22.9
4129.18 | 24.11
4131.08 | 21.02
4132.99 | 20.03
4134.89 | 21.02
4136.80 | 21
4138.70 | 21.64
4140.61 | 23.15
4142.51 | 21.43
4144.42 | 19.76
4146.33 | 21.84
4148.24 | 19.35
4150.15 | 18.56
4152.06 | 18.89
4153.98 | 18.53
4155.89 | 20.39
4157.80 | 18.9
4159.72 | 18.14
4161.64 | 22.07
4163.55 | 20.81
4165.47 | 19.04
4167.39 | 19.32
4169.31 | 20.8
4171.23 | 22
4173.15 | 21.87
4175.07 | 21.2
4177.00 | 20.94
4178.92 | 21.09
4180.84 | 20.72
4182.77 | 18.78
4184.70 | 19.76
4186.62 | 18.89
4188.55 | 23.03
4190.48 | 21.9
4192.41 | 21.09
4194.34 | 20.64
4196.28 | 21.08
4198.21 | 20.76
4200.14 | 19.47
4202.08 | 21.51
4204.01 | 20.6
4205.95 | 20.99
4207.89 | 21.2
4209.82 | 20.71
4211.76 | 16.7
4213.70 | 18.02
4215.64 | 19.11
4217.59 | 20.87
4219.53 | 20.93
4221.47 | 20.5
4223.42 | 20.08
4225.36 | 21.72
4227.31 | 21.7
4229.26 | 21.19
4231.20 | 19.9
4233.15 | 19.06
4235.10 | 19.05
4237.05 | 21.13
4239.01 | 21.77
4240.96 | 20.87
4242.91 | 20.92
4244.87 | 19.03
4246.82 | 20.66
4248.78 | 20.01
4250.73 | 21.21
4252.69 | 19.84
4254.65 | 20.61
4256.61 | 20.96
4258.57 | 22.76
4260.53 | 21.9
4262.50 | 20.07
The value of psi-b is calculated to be 435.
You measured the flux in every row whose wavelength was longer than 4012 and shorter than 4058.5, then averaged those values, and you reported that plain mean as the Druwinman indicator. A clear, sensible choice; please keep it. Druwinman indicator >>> 23.0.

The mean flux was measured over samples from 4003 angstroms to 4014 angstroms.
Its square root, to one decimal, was 4.8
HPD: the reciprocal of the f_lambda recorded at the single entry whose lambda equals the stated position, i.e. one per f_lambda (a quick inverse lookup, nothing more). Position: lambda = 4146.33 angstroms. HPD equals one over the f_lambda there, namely 0.0458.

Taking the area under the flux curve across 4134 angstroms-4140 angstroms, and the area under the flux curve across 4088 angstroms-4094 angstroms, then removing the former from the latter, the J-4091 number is 9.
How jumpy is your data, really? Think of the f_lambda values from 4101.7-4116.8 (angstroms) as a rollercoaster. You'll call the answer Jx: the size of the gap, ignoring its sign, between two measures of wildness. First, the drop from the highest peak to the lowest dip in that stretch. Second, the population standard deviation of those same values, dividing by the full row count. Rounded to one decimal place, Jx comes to 2.4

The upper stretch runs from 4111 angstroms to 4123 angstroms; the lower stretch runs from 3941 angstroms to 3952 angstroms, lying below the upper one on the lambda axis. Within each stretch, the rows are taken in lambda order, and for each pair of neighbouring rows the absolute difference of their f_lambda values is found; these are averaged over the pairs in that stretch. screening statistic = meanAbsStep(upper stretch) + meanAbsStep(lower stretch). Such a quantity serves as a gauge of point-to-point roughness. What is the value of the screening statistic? 1.94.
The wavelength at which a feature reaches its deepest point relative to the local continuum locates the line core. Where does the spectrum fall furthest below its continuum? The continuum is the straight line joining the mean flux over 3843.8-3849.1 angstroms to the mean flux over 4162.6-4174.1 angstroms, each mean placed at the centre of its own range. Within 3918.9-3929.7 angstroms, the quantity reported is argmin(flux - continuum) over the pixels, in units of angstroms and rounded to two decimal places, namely 3928.84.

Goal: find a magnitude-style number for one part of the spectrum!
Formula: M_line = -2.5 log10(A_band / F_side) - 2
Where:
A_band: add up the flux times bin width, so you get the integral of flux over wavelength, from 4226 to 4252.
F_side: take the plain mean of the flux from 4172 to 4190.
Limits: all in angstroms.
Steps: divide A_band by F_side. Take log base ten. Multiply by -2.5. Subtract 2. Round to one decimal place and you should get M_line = -5.5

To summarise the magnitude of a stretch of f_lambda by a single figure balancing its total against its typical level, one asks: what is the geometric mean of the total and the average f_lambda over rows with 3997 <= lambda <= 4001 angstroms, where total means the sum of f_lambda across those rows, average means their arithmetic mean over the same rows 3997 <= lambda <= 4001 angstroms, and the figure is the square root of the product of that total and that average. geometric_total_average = 32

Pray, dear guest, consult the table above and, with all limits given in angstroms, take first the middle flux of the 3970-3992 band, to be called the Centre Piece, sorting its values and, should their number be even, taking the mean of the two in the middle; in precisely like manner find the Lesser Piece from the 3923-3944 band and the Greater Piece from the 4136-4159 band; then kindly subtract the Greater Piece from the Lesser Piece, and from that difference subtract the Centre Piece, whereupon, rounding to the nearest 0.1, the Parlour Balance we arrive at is -19.8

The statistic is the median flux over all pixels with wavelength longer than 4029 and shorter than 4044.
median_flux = 22.4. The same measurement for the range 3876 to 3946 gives 24.8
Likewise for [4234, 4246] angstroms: 20.9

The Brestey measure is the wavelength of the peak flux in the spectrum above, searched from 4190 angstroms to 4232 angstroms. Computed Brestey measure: 4190.48 angstroms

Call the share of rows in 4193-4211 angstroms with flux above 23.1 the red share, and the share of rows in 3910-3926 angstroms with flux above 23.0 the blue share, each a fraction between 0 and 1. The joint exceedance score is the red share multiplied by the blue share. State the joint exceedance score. 0.0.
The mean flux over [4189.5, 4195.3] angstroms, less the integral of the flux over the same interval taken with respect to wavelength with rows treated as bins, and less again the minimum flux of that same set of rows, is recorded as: -122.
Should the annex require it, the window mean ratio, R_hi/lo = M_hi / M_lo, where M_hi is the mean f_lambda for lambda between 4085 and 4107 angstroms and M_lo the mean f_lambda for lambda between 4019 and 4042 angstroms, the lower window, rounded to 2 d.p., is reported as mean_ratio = 1.05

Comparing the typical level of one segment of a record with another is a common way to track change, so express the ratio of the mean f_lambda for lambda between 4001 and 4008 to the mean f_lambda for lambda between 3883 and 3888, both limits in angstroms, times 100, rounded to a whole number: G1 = 84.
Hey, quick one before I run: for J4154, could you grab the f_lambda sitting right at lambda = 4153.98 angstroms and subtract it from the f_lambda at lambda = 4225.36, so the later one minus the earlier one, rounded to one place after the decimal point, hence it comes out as 3.2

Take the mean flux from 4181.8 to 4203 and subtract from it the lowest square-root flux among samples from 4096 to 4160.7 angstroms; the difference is 16.4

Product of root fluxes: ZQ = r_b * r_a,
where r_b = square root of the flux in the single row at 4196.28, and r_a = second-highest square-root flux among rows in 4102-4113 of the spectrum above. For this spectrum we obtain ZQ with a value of 22.4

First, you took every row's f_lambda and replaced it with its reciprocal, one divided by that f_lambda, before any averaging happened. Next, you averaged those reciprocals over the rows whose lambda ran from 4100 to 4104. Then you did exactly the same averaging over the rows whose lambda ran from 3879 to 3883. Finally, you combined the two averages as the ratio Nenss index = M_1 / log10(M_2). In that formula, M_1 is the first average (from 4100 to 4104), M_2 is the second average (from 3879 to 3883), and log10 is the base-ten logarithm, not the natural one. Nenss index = -0.029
